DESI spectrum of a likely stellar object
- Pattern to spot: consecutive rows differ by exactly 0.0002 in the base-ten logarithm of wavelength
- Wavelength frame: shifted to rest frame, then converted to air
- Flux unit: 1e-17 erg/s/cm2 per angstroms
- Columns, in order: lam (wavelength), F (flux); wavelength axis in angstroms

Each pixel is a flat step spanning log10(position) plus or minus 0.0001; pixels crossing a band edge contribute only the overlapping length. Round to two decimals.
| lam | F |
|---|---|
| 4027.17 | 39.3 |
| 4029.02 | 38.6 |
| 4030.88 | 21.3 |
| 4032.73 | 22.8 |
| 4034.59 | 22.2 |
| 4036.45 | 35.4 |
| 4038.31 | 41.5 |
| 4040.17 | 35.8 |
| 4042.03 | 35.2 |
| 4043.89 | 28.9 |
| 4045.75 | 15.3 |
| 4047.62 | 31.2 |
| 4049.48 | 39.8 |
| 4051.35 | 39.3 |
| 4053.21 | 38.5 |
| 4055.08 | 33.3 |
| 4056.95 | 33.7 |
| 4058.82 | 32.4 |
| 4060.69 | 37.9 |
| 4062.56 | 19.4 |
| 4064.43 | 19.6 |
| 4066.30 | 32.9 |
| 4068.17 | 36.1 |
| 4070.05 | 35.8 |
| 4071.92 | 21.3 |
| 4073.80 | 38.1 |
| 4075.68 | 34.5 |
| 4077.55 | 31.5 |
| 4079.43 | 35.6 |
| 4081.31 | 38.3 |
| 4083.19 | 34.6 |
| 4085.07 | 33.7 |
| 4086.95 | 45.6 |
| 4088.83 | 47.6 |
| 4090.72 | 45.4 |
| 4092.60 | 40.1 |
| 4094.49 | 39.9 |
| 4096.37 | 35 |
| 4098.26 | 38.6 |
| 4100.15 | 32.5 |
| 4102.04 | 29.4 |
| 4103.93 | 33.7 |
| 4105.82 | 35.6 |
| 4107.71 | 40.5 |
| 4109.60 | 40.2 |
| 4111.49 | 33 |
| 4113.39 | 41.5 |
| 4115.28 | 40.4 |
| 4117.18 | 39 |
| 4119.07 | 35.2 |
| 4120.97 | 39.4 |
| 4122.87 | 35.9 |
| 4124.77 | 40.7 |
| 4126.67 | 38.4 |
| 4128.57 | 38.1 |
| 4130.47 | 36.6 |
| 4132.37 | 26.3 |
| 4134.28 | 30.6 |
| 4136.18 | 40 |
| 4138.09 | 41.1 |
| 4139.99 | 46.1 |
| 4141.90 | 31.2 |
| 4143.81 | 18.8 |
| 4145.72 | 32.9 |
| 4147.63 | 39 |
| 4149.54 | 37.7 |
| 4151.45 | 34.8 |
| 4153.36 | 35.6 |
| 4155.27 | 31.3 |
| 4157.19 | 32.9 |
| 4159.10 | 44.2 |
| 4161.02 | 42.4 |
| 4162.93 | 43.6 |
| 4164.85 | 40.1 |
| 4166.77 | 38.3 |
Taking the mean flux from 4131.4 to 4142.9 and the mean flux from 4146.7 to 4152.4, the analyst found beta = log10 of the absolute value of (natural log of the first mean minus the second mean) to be 1.53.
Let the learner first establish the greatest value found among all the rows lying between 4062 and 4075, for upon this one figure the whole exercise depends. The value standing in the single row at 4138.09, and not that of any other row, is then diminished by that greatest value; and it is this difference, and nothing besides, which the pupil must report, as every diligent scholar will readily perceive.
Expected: 3.0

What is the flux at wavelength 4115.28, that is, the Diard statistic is 40.4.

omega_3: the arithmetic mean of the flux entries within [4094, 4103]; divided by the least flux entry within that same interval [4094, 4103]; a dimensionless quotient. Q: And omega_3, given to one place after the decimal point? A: 1.2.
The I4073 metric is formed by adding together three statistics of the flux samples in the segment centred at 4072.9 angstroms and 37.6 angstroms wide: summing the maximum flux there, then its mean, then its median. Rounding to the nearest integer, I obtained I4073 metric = 117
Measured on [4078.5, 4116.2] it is 124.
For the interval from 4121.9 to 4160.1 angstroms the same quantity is 118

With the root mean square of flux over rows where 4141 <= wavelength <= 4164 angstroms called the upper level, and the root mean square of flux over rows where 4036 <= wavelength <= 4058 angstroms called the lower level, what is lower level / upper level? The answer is 0.96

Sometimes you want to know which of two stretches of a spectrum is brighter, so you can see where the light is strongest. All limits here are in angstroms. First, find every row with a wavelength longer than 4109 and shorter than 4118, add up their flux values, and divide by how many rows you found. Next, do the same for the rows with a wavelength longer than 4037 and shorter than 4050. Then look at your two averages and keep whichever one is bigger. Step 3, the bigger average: 38.8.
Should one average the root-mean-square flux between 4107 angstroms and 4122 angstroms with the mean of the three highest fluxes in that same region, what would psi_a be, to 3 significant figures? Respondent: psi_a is 39.8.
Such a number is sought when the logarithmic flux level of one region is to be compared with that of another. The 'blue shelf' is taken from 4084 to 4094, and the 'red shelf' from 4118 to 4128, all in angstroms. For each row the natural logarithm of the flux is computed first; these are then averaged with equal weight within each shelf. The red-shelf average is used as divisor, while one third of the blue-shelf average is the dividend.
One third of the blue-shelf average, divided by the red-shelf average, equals 0.343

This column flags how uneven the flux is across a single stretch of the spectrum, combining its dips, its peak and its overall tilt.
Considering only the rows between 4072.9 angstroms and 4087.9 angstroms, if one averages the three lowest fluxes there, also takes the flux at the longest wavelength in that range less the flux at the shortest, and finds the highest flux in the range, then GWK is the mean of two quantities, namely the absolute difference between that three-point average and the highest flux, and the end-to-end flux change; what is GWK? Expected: 10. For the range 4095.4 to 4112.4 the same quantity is 3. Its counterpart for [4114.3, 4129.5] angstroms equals 1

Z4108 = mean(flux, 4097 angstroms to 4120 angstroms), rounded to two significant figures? 37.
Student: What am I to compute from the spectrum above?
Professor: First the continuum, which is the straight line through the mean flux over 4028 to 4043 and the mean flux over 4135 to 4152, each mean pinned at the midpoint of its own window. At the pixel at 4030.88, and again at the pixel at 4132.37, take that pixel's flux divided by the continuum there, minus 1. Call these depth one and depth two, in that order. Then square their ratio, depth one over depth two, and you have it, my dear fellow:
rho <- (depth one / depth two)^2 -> 1.6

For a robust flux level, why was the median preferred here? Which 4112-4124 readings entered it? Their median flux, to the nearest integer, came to 39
